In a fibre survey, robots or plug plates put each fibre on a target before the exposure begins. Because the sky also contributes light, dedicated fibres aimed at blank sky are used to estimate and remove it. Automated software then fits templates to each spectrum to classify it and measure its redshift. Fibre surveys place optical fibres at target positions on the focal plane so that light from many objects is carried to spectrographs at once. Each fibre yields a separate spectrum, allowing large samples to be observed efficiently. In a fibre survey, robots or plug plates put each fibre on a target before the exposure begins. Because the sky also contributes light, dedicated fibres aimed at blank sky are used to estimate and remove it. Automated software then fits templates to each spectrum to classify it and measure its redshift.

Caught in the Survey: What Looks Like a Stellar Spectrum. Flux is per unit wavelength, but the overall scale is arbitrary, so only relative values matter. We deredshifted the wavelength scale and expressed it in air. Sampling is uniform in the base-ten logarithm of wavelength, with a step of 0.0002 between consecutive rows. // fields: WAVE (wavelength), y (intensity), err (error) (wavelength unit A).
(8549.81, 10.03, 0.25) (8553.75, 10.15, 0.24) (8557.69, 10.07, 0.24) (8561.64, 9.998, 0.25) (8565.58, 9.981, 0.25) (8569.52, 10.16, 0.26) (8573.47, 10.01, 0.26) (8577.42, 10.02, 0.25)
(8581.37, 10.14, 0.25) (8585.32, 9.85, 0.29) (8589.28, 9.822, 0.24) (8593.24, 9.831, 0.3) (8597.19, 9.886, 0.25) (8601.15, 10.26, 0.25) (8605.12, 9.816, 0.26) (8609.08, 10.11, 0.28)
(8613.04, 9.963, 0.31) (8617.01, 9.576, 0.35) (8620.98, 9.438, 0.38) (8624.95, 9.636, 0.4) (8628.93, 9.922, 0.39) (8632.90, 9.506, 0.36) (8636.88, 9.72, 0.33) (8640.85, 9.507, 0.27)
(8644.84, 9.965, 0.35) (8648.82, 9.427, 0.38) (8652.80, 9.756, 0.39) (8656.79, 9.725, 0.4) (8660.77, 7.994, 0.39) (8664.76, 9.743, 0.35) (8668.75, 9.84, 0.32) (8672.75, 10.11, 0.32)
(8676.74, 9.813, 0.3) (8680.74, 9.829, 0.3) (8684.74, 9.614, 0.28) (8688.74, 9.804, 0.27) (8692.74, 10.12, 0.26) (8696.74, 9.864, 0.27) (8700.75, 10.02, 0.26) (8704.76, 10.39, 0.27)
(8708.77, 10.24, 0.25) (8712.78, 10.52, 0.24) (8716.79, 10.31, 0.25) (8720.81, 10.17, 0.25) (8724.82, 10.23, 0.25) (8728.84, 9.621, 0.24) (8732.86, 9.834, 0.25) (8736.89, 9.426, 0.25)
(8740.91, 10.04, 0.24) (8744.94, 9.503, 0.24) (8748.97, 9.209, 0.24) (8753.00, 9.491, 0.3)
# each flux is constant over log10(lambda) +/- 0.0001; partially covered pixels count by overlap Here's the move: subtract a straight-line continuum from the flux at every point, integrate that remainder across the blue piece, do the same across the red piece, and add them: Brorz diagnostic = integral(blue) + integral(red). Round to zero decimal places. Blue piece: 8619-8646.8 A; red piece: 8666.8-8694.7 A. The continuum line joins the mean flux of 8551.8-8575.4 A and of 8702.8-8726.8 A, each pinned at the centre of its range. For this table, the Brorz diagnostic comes -25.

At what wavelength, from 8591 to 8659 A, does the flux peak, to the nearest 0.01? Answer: 8601.15 A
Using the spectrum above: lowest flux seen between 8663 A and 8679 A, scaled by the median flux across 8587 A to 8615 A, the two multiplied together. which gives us 96.3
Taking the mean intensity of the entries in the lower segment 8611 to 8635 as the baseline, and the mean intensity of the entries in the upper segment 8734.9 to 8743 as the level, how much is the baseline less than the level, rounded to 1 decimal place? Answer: 0.1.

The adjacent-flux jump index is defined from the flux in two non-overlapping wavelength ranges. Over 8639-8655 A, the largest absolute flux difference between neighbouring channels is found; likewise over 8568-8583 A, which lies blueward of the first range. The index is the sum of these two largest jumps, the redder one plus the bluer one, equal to 0.69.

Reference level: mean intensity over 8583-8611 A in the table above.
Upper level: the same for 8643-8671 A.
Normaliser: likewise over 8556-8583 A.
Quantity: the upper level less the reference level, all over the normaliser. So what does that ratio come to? -0.044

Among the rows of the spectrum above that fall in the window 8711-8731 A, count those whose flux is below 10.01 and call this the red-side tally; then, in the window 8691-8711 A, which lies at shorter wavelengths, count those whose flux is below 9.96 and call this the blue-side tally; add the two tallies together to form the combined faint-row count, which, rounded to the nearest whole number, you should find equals 2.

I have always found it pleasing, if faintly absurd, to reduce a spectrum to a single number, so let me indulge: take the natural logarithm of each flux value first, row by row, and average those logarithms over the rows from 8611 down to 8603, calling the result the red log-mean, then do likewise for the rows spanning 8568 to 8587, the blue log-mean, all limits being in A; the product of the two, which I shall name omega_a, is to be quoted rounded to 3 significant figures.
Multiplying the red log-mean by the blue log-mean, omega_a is 5.30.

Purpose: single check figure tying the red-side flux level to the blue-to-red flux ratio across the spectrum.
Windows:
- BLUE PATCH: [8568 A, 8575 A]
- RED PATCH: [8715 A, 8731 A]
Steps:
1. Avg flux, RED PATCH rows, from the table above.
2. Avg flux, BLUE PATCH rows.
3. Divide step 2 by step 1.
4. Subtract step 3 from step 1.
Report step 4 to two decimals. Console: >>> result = 9.08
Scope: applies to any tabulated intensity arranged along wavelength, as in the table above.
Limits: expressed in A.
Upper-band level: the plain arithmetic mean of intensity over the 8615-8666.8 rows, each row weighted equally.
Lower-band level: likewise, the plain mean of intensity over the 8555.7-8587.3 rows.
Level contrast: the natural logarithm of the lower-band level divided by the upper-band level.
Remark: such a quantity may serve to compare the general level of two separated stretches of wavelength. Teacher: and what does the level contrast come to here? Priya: 0.051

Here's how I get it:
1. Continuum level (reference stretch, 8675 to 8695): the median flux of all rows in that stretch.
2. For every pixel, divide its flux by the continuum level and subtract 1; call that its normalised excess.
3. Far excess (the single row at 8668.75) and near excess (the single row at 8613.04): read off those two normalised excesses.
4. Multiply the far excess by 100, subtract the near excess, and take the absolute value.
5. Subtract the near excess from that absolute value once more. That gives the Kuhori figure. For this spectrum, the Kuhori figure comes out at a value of 0.24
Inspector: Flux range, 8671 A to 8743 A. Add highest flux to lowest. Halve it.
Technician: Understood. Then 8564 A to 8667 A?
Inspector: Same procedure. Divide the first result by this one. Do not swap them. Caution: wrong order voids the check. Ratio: 1.09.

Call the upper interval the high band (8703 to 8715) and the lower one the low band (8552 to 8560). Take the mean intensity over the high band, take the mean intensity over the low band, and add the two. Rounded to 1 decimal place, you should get 20.5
